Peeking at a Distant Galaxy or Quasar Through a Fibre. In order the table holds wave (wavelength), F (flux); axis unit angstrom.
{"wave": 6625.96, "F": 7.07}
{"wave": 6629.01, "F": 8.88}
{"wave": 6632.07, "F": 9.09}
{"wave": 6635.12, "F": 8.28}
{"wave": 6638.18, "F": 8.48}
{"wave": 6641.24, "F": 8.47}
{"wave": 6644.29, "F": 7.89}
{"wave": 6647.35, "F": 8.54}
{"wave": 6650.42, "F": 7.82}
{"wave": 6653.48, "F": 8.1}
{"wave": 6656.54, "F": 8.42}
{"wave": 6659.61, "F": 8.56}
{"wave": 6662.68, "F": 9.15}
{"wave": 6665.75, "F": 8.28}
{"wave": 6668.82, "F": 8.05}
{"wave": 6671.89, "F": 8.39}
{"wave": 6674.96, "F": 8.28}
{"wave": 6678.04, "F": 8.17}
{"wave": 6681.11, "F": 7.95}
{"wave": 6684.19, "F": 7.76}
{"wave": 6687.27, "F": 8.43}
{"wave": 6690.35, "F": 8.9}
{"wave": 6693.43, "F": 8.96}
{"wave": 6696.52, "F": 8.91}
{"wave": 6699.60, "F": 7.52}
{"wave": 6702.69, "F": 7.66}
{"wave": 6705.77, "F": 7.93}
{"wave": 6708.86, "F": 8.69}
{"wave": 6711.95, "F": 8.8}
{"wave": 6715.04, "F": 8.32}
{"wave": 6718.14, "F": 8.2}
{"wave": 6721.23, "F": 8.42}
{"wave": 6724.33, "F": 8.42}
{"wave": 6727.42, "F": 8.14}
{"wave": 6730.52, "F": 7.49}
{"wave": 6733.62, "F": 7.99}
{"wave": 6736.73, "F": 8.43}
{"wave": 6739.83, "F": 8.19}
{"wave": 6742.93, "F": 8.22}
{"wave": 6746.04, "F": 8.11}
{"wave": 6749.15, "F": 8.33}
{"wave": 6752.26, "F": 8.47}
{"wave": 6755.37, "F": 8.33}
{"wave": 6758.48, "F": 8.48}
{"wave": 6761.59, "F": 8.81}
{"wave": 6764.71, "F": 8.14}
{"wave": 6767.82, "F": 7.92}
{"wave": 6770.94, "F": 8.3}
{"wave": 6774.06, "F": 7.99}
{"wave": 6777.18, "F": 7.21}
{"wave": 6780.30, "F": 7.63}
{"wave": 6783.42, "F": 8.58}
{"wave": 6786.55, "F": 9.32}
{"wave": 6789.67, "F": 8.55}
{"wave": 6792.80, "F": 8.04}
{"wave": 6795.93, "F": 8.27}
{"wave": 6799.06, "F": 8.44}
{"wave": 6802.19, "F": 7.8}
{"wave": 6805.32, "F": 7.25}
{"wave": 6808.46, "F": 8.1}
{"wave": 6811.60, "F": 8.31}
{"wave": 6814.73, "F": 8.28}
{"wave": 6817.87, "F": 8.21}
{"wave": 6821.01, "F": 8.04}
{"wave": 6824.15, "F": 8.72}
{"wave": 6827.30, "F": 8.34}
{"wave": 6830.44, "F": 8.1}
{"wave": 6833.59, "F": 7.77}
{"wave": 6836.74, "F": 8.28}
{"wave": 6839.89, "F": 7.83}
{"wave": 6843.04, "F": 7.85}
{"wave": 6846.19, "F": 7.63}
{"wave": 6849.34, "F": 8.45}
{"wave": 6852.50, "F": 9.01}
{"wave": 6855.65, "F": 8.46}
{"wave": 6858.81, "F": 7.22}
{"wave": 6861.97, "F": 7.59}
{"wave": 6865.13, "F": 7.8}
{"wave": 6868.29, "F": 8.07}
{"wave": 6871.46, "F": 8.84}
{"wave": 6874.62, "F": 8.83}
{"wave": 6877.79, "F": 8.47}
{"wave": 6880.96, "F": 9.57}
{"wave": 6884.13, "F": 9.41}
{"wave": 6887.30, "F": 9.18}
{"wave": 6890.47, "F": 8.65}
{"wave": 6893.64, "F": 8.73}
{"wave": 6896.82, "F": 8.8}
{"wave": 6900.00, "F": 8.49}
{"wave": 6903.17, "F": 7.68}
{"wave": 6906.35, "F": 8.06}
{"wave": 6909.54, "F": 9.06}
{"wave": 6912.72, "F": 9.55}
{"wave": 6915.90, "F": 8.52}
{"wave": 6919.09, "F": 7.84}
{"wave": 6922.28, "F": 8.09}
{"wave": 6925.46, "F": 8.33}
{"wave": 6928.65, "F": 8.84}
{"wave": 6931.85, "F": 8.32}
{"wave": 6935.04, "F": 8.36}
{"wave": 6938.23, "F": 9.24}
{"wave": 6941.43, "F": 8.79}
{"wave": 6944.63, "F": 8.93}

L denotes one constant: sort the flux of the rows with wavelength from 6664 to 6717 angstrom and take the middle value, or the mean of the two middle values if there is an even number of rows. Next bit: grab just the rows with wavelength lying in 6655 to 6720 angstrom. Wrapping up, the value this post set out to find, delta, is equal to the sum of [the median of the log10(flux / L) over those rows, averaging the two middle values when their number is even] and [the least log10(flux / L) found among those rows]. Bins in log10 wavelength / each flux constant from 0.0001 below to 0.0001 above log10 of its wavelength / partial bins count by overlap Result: -0.040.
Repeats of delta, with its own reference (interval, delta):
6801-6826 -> -0.064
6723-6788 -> -0.063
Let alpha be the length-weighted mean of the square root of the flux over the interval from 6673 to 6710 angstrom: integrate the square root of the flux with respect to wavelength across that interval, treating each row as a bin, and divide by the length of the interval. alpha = 2.87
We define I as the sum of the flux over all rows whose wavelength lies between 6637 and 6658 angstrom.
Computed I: 57.7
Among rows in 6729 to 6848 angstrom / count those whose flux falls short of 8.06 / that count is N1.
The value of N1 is 14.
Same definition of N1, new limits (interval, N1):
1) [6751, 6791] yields 4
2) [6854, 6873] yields 3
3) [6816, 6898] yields 8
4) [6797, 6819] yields 2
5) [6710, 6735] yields 2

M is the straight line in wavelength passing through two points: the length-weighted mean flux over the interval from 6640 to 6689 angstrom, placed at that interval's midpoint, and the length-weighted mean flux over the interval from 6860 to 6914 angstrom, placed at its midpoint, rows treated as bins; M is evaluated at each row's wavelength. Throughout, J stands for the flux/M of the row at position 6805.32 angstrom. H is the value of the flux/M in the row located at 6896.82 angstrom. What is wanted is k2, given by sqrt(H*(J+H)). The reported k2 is 1.38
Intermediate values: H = 1.02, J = 0.85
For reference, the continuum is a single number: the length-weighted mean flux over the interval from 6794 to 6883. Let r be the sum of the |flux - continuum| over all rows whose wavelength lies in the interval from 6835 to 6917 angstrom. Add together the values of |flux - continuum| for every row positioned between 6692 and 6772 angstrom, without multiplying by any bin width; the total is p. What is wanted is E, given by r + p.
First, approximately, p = 7.8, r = 14.9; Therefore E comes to 22.7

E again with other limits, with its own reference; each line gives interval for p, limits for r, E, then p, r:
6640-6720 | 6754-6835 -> 17.8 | 9.2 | 8.5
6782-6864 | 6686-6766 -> 17.9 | 9.6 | 8.3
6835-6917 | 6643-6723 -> 24.1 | 14.9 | 9.2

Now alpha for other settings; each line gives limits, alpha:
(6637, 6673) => 2.89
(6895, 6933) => 2.91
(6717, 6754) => 2.86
